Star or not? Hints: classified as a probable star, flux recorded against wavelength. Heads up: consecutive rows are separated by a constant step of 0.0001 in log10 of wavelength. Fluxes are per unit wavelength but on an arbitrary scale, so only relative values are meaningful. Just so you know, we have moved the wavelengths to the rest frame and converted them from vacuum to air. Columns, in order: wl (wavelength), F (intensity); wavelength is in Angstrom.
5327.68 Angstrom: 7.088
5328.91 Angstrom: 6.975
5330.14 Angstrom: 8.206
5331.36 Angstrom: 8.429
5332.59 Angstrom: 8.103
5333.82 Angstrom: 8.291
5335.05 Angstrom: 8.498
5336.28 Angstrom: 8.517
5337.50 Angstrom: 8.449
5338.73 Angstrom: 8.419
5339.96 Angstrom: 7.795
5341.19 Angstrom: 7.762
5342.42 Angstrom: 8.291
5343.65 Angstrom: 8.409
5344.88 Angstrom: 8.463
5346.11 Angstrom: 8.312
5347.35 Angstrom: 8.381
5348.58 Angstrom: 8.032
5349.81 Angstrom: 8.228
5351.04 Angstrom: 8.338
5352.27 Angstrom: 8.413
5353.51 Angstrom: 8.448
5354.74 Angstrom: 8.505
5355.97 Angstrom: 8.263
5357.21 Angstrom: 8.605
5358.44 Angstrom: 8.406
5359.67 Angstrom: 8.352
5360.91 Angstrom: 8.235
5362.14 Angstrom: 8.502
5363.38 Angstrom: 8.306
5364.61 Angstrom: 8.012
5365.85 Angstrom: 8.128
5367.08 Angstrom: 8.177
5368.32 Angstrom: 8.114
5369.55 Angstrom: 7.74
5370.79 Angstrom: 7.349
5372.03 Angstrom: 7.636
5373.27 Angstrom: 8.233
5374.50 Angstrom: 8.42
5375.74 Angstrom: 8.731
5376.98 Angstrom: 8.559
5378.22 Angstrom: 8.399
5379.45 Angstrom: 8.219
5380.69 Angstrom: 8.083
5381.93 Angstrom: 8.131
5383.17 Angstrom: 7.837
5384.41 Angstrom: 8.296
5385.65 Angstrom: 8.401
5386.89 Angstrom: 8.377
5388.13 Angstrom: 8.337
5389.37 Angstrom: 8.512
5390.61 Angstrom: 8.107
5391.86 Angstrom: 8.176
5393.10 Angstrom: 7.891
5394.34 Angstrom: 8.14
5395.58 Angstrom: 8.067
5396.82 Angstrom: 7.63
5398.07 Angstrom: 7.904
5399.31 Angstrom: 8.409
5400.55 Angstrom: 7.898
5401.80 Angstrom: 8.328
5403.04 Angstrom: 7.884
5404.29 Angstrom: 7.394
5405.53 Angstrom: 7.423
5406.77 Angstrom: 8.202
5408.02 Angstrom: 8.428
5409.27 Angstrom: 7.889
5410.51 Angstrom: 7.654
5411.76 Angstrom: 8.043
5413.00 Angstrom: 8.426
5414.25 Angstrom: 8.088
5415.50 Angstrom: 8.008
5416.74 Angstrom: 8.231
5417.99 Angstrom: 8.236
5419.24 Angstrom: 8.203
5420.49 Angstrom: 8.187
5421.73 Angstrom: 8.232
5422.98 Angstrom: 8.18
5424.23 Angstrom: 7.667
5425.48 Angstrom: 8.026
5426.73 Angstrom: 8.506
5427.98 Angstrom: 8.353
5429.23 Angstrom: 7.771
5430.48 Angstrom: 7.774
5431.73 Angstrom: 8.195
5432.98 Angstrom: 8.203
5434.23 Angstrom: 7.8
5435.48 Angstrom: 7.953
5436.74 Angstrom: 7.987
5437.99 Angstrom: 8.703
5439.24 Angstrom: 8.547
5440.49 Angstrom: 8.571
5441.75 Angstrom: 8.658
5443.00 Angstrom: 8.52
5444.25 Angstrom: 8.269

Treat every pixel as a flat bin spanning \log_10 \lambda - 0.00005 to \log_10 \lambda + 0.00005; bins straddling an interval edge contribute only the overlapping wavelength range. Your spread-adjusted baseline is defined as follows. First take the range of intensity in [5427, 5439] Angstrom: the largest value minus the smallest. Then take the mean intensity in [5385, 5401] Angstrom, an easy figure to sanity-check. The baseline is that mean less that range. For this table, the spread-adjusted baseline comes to 7.21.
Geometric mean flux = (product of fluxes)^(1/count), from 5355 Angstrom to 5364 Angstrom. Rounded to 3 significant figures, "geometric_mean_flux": 8.38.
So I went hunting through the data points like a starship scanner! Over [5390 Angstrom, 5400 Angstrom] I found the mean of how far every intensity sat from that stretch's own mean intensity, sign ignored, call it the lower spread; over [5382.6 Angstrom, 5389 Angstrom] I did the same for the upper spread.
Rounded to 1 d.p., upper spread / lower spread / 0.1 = 9.5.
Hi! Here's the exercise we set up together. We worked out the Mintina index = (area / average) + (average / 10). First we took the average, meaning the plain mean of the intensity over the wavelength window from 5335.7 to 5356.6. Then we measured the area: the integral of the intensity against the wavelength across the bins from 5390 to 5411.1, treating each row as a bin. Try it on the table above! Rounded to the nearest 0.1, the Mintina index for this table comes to 21.1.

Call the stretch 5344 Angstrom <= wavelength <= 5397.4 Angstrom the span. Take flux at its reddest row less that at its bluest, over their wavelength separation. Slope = -0.016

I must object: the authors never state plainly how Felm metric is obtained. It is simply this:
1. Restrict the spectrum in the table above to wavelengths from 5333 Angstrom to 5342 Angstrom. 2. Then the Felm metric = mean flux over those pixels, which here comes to 8.25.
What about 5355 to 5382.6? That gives 8.21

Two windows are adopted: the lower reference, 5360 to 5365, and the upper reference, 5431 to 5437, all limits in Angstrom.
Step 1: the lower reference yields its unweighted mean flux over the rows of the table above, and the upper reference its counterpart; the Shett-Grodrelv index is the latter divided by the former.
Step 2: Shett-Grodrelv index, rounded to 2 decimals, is 0.97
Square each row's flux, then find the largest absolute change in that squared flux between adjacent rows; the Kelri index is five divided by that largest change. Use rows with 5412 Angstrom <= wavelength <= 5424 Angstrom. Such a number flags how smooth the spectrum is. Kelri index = 0.90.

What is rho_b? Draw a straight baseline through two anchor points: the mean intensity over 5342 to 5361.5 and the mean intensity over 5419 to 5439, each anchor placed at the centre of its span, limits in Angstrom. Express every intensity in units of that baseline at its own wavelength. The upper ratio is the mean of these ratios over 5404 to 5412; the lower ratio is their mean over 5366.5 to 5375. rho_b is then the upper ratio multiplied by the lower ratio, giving 0.922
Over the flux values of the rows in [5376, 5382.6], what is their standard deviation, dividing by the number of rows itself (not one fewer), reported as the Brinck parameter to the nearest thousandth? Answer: 0.177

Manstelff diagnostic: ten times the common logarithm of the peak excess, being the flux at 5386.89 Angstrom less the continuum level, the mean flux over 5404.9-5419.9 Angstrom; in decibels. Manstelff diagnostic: -5.1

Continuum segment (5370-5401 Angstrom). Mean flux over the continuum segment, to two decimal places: 8.15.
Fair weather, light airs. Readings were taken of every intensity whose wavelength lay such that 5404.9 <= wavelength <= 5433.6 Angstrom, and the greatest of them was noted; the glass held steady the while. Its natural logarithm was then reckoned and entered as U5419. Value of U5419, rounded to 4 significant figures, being 2.141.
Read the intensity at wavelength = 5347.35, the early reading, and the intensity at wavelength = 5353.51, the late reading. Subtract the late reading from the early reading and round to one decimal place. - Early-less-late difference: -0.1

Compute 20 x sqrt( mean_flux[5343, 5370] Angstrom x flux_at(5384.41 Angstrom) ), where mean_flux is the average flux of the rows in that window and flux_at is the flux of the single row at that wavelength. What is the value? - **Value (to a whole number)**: 166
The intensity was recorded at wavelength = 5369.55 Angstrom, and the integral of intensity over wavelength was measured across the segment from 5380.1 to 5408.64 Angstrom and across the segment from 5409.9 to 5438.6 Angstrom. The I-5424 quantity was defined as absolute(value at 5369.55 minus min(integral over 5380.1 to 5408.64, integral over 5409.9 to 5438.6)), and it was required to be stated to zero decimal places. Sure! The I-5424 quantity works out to 223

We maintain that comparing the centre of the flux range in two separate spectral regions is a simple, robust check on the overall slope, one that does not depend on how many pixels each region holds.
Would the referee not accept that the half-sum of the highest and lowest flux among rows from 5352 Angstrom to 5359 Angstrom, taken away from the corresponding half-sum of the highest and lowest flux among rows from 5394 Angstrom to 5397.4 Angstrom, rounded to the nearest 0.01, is -0.55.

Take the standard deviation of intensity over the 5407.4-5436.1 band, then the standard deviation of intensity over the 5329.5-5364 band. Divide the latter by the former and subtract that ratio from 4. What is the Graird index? 3.18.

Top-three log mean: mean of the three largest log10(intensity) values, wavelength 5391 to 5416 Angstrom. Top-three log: 0.925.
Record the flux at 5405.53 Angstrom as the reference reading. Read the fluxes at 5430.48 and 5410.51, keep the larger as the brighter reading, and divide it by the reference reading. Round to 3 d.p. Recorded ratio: 1.047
